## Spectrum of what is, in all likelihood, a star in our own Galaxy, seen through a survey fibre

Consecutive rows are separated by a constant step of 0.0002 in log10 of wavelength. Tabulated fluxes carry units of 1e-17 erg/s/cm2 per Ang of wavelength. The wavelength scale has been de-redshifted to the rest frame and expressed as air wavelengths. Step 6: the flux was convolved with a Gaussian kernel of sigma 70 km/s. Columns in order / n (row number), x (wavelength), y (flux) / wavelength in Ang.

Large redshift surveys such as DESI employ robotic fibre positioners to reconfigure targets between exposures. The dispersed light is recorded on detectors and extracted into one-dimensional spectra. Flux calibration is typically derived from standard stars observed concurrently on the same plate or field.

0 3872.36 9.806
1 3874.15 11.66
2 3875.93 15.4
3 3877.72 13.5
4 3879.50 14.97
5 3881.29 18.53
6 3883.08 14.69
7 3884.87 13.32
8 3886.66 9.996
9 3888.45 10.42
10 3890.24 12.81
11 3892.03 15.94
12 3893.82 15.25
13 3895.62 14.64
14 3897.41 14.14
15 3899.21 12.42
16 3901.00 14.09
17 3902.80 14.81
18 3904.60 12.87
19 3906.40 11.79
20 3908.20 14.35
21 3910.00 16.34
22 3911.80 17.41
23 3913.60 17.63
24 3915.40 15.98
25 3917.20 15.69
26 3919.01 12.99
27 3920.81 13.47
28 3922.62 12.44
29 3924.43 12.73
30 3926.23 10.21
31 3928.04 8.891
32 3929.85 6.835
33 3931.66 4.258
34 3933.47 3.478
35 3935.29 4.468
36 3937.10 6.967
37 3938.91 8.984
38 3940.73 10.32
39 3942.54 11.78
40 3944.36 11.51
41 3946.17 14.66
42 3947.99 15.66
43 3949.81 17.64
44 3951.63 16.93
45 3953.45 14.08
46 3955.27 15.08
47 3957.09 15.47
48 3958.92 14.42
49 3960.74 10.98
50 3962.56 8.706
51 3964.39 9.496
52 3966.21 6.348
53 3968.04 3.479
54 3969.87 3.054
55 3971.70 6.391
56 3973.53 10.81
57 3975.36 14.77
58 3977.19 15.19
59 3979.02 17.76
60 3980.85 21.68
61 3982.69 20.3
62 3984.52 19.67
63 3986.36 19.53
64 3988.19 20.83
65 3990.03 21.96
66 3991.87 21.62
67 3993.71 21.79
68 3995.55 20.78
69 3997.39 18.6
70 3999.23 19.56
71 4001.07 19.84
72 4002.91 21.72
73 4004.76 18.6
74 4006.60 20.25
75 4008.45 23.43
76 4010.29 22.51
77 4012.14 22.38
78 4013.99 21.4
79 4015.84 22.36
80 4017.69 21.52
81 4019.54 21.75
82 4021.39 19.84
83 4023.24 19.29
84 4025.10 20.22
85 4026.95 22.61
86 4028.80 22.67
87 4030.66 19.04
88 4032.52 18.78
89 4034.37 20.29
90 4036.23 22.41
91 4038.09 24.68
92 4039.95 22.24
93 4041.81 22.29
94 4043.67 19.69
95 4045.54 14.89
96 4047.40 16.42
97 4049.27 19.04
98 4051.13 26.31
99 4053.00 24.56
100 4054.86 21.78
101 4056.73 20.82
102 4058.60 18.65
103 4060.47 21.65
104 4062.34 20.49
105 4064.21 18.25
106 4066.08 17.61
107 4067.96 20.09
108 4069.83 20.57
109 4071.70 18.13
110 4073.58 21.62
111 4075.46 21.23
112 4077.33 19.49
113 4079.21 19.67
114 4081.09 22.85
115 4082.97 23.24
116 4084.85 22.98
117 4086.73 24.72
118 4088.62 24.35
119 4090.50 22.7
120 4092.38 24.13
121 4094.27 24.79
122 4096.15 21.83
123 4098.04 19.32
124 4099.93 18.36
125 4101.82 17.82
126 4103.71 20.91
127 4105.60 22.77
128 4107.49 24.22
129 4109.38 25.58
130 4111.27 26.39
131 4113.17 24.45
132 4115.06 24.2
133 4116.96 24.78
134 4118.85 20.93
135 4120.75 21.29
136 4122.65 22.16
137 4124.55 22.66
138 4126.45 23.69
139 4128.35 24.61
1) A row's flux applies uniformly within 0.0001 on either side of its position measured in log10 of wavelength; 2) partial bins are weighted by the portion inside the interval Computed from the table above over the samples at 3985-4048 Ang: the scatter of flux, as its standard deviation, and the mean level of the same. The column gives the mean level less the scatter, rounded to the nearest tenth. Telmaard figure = 18.8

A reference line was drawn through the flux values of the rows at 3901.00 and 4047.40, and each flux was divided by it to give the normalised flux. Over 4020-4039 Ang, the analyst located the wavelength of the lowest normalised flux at 4032.52 Ang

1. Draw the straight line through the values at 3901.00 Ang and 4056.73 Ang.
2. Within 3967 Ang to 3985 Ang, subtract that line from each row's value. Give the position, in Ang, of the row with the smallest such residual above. 3969.87 Ang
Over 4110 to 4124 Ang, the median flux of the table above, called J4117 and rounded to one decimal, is 24.2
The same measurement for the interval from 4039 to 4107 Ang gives 21.1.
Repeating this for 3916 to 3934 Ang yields 11.3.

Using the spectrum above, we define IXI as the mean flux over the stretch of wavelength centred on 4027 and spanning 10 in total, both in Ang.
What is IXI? 21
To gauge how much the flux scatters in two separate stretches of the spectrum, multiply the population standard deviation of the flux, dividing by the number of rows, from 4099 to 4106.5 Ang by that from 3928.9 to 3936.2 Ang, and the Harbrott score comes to 2.5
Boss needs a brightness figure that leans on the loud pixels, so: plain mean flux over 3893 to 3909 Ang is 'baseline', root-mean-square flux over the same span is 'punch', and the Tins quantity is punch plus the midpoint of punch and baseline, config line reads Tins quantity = 28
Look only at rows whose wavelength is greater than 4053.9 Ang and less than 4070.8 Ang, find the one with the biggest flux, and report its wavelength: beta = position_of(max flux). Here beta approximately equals 4054.86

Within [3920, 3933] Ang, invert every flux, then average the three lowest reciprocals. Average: 0.0777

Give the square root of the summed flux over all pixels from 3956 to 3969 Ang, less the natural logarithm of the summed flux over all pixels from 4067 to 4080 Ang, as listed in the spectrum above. 3.4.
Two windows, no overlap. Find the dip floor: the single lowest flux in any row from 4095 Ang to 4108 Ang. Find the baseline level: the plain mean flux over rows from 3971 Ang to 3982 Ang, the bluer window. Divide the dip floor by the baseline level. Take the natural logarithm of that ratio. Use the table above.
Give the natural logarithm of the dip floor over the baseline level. 0.2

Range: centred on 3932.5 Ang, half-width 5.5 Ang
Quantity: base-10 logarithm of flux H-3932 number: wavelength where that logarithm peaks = 3928.04 Ang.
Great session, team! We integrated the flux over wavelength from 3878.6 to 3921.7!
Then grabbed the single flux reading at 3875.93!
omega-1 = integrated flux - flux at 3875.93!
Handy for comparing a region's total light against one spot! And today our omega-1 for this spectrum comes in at 603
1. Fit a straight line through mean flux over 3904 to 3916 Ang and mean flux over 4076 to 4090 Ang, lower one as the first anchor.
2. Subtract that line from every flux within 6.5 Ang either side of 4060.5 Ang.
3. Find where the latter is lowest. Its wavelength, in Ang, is 4066.08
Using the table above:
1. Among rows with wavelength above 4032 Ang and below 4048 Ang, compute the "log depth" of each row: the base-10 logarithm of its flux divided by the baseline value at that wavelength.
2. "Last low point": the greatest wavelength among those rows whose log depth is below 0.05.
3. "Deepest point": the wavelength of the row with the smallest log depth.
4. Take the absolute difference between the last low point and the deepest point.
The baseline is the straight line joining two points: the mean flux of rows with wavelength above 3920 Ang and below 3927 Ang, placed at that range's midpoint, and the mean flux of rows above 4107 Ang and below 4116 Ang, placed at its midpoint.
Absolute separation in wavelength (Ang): 1.9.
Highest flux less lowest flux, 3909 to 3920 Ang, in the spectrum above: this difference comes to 4.6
